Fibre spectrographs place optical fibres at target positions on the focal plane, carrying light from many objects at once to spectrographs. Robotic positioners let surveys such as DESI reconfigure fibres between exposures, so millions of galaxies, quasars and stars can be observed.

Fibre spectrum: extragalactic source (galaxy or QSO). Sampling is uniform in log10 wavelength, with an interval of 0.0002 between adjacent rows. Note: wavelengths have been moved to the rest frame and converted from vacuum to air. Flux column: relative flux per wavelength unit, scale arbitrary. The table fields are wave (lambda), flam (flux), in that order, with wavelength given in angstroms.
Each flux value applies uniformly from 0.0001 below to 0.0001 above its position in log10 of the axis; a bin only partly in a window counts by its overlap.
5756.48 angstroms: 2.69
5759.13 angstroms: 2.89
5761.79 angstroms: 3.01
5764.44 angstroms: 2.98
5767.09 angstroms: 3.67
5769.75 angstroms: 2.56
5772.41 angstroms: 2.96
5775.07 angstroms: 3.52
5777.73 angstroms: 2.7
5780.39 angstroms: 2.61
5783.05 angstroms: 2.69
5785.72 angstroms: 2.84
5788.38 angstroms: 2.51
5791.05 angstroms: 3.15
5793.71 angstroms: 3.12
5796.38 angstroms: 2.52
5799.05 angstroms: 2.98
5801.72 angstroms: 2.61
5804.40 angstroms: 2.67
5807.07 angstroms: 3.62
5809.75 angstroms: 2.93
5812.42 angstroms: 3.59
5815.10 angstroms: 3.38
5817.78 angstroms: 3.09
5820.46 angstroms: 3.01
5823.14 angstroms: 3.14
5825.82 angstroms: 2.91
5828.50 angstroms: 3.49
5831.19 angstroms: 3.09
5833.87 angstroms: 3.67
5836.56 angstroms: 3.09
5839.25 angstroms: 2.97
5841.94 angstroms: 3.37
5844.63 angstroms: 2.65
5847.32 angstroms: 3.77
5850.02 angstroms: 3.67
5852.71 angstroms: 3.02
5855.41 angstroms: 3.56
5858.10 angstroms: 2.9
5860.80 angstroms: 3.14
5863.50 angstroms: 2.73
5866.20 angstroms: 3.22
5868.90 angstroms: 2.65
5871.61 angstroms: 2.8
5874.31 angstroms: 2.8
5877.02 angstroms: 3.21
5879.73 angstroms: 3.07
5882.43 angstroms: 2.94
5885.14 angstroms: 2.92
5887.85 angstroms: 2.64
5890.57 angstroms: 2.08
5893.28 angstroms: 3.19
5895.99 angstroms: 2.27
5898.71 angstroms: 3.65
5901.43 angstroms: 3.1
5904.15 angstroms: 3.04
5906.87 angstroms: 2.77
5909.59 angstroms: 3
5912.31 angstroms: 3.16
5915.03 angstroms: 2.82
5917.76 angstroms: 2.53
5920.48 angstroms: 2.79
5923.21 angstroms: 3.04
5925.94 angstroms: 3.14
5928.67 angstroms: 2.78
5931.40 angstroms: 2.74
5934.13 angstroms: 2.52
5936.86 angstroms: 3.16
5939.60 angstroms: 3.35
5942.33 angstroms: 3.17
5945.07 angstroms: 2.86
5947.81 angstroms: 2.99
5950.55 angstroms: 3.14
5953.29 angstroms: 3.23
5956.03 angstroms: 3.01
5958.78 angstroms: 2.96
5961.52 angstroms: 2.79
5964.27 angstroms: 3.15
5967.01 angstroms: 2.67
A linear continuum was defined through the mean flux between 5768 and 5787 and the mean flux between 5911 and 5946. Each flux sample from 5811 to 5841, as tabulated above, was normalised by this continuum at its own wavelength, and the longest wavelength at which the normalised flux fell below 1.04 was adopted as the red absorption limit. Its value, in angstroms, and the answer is 5839.25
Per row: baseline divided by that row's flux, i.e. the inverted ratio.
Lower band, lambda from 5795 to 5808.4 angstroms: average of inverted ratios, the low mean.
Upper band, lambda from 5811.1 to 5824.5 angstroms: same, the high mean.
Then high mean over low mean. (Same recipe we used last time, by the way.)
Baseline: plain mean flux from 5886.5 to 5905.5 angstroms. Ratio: 0.88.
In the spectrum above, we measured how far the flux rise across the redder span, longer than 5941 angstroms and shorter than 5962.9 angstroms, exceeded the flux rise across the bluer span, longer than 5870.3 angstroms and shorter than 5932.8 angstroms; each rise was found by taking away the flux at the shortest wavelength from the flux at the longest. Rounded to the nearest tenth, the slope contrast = -0.3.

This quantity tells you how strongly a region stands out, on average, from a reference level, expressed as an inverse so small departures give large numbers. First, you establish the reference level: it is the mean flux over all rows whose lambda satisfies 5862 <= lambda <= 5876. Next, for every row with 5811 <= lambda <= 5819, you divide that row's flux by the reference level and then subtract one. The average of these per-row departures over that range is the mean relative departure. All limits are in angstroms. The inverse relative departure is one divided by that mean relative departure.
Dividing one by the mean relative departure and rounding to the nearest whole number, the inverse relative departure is 6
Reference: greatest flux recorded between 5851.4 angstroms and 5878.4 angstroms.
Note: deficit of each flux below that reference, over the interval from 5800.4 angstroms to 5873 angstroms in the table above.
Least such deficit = -0.21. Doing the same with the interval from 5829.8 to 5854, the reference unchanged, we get -0.21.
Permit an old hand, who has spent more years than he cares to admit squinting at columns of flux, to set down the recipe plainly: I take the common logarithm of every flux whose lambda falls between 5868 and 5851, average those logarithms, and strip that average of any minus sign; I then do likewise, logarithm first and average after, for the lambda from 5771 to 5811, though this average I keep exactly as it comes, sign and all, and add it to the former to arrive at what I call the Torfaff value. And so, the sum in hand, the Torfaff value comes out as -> 0.948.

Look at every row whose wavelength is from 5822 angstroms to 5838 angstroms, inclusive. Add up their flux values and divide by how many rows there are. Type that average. 3.23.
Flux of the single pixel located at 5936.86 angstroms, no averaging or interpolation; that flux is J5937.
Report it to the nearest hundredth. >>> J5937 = 3.16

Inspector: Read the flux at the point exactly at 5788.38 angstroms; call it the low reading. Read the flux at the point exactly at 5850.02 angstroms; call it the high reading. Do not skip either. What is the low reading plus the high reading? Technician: 6.18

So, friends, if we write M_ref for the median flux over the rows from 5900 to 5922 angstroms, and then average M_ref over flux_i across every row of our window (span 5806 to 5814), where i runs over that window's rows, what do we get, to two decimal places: 0.87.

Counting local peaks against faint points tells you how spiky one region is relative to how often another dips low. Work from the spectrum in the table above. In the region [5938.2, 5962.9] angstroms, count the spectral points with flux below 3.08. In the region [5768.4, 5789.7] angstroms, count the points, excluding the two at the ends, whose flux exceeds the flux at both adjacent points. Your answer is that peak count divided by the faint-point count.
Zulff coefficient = 0.40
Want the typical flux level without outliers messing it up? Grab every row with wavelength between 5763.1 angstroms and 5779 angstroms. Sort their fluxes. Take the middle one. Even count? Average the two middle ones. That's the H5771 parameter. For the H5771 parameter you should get 3.0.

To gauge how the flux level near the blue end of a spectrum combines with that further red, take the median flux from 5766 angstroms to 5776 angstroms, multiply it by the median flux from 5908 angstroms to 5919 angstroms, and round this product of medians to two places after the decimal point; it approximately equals 9.43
